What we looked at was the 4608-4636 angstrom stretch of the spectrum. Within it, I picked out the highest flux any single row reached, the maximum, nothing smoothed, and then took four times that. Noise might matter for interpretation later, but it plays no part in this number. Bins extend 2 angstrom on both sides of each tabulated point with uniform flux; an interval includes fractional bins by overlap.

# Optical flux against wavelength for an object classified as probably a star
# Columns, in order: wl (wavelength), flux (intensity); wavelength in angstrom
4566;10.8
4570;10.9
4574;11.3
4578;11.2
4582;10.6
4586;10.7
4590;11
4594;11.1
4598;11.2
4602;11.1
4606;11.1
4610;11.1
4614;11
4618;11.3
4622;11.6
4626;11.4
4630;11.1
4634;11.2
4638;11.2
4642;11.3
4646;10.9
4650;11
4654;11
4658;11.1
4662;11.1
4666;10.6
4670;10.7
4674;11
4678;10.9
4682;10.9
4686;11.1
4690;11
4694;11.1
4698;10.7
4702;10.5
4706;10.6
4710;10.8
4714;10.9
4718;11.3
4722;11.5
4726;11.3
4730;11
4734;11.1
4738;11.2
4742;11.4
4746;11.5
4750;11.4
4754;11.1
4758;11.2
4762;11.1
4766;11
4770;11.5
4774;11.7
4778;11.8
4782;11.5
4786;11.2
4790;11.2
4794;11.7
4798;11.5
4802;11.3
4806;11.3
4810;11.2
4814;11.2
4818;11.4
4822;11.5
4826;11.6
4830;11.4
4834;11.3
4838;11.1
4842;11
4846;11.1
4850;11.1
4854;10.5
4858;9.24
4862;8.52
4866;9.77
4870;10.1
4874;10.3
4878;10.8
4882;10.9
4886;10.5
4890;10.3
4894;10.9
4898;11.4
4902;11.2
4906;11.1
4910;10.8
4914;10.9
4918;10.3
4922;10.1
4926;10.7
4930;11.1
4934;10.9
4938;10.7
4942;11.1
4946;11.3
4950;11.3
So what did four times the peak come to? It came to 46.4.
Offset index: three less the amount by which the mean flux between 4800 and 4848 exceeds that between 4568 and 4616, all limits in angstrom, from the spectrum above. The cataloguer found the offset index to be 2.7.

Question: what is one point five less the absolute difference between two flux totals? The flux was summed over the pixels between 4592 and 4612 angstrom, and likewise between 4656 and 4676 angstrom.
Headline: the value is 0.4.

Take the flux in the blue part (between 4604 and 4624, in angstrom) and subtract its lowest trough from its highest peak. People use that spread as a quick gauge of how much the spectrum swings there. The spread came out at 0.60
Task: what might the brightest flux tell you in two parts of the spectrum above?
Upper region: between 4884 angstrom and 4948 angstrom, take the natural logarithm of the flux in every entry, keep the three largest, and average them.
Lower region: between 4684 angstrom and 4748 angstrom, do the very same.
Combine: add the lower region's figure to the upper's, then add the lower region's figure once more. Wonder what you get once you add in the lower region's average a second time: 7.30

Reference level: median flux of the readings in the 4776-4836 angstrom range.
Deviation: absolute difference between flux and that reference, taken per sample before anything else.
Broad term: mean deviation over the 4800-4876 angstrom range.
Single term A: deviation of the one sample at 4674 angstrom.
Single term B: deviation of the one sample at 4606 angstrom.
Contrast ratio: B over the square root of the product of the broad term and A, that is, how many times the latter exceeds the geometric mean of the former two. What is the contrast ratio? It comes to 0.6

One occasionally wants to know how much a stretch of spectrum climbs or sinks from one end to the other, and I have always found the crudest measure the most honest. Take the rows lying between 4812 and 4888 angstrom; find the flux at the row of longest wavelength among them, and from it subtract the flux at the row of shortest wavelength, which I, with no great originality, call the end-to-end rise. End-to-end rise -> -0.7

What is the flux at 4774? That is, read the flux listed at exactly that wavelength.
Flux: 11.7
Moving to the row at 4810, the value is 11.2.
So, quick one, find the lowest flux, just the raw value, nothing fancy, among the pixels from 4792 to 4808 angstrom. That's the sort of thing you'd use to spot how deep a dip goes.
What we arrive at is 11.3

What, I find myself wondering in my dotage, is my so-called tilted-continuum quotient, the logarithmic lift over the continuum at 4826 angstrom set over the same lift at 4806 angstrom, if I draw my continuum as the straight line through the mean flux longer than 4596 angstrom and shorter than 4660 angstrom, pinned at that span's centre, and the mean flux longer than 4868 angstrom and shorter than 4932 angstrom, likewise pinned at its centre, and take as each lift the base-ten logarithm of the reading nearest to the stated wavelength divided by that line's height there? 2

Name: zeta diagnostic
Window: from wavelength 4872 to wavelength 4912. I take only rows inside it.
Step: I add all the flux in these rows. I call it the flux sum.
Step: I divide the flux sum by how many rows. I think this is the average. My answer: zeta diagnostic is 10.8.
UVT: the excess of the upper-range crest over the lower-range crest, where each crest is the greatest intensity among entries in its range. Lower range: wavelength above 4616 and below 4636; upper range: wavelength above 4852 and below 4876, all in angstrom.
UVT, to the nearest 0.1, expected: -1.1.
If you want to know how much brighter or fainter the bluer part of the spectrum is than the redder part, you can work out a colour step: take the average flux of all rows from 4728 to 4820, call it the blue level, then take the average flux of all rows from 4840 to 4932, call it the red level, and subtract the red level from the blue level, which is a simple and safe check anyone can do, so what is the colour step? 0.8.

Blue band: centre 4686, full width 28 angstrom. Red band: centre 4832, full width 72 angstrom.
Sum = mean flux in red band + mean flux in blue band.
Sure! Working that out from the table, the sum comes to 21.8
